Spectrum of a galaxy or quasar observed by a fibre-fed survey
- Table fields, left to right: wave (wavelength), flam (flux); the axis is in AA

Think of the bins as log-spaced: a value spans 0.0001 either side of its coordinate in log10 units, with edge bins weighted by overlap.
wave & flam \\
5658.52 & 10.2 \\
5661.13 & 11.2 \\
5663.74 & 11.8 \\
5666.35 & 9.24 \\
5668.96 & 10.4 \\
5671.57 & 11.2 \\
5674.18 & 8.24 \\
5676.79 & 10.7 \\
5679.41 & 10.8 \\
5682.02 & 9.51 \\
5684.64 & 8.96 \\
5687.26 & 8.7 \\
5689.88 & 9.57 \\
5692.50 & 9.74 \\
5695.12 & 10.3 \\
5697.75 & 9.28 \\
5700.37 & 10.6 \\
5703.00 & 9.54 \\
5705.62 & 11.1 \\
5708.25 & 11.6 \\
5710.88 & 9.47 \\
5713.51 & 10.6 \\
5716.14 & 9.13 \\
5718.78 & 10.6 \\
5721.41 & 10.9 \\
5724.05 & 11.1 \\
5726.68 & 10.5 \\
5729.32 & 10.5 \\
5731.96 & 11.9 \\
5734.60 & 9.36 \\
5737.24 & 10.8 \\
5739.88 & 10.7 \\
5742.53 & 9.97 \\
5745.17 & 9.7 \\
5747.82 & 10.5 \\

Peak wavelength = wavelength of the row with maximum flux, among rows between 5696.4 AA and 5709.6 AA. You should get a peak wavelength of 5708.25 AA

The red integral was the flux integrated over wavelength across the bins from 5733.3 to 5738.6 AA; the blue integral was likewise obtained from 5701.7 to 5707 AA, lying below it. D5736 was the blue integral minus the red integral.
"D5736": 1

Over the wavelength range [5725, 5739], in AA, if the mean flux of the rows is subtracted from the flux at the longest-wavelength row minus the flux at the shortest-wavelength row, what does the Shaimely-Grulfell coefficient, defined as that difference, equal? -10.3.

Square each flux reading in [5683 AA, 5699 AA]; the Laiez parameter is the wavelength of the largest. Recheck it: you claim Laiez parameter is 5695.12 AA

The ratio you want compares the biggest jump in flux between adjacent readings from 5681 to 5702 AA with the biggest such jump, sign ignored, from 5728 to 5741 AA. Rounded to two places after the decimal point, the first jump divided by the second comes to 0.52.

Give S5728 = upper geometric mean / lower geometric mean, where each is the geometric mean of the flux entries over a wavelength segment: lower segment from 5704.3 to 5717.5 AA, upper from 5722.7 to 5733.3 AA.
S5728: 1.06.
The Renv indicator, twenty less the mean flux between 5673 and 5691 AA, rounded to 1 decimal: 10.5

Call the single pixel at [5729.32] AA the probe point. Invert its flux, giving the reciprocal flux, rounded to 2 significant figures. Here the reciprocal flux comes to 0.095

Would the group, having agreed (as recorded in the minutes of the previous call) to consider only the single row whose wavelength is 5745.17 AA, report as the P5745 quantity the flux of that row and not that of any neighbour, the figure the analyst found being 9.7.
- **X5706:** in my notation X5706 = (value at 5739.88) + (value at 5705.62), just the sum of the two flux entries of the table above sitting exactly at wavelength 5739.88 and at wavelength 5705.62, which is 21.8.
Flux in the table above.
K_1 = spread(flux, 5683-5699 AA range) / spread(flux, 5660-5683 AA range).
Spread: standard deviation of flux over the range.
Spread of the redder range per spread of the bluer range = 0.5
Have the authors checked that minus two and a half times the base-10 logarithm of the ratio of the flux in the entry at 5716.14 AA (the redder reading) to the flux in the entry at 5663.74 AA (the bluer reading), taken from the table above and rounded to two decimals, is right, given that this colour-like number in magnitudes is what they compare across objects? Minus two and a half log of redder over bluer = 0.28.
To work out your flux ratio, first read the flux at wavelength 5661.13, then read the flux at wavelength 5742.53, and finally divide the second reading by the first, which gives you 0.89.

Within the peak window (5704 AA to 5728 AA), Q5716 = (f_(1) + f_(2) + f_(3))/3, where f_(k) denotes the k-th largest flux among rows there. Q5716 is 11.27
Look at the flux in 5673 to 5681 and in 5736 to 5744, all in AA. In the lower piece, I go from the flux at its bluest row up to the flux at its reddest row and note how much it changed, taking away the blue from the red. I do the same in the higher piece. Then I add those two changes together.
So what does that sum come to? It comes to 1.7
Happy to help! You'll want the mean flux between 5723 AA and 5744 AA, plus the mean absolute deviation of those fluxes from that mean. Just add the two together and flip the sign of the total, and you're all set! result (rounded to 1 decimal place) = -11.1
